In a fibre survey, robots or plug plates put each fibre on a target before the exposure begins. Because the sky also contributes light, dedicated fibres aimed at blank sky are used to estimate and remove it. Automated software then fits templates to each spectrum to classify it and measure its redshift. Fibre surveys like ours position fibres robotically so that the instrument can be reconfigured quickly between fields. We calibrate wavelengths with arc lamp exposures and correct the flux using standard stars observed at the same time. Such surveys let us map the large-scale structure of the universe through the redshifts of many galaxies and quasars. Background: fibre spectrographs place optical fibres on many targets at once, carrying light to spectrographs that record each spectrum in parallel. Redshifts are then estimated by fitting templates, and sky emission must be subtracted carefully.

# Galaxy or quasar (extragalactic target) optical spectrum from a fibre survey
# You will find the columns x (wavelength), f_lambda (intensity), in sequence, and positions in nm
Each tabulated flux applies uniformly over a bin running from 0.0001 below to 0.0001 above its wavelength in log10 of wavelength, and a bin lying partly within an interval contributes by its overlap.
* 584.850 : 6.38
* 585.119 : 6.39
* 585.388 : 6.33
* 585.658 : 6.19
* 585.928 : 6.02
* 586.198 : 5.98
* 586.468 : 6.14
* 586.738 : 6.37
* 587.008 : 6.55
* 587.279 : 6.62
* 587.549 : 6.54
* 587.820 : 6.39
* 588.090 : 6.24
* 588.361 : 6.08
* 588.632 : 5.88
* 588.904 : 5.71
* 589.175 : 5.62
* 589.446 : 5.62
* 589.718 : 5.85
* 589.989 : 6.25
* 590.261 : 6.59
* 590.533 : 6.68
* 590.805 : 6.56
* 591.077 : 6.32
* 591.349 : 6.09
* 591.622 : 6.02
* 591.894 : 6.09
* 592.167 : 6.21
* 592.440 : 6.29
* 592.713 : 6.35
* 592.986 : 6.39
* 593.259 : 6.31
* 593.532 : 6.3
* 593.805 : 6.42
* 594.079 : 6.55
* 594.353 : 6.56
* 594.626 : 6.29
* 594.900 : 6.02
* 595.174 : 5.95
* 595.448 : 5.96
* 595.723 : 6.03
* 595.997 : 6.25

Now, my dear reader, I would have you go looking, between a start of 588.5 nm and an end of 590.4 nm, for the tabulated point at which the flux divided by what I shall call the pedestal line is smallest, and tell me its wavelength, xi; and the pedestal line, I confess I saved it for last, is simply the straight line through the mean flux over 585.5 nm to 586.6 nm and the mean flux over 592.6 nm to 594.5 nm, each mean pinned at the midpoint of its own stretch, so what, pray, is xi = 589.446 nm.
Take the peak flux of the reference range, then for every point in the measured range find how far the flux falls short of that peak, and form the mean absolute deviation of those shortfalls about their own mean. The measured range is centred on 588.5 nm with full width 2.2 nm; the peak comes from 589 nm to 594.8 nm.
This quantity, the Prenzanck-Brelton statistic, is 0.30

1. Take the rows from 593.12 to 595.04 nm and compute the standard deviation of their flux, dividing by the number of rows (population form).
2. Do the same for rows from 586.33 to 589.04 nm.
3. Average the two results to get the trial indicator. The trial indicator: 0.228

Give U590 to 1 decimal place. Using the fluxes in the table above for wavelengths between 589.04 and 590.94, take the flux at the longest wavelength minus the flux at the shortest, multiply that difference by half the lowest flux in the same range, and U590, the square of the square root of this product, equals 2.6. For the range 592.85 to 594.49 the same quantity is 0.5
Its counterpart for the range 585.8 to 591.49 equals 0.2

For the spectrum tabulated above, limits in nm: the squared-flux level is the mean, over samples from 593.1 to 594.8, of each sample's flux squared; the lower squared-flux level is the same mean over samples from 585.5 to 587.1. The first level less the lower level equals 2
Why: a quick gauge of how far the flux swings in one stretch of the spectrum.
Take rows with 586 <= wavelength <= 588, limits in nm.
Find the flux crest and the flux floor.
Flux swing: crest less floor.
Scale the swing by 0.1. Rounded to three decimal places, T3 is 0.064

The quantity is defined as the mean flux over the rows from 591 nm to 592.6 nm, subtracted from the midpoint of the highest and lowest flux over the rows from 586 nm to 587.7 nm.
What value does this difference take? 0.1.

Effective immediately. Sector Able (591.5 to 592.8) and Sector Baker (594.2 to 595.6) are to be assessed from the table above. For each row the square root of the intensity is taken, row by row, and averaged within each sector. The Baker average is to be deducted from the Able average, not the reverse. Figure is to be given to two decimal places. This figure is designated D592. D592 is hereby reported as 0.01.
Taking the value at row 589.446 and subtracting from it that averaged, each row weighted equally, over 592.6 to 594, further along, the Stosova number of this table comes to -0.7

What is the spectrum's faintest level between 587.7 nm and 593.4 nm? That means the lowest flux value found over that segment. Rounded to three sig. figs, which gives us 5.62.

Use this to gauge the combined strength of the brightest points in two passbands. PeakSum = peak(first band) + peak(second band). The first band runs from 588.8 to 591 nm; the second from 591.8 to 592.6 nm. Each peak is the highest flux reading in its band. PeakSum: 12.97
